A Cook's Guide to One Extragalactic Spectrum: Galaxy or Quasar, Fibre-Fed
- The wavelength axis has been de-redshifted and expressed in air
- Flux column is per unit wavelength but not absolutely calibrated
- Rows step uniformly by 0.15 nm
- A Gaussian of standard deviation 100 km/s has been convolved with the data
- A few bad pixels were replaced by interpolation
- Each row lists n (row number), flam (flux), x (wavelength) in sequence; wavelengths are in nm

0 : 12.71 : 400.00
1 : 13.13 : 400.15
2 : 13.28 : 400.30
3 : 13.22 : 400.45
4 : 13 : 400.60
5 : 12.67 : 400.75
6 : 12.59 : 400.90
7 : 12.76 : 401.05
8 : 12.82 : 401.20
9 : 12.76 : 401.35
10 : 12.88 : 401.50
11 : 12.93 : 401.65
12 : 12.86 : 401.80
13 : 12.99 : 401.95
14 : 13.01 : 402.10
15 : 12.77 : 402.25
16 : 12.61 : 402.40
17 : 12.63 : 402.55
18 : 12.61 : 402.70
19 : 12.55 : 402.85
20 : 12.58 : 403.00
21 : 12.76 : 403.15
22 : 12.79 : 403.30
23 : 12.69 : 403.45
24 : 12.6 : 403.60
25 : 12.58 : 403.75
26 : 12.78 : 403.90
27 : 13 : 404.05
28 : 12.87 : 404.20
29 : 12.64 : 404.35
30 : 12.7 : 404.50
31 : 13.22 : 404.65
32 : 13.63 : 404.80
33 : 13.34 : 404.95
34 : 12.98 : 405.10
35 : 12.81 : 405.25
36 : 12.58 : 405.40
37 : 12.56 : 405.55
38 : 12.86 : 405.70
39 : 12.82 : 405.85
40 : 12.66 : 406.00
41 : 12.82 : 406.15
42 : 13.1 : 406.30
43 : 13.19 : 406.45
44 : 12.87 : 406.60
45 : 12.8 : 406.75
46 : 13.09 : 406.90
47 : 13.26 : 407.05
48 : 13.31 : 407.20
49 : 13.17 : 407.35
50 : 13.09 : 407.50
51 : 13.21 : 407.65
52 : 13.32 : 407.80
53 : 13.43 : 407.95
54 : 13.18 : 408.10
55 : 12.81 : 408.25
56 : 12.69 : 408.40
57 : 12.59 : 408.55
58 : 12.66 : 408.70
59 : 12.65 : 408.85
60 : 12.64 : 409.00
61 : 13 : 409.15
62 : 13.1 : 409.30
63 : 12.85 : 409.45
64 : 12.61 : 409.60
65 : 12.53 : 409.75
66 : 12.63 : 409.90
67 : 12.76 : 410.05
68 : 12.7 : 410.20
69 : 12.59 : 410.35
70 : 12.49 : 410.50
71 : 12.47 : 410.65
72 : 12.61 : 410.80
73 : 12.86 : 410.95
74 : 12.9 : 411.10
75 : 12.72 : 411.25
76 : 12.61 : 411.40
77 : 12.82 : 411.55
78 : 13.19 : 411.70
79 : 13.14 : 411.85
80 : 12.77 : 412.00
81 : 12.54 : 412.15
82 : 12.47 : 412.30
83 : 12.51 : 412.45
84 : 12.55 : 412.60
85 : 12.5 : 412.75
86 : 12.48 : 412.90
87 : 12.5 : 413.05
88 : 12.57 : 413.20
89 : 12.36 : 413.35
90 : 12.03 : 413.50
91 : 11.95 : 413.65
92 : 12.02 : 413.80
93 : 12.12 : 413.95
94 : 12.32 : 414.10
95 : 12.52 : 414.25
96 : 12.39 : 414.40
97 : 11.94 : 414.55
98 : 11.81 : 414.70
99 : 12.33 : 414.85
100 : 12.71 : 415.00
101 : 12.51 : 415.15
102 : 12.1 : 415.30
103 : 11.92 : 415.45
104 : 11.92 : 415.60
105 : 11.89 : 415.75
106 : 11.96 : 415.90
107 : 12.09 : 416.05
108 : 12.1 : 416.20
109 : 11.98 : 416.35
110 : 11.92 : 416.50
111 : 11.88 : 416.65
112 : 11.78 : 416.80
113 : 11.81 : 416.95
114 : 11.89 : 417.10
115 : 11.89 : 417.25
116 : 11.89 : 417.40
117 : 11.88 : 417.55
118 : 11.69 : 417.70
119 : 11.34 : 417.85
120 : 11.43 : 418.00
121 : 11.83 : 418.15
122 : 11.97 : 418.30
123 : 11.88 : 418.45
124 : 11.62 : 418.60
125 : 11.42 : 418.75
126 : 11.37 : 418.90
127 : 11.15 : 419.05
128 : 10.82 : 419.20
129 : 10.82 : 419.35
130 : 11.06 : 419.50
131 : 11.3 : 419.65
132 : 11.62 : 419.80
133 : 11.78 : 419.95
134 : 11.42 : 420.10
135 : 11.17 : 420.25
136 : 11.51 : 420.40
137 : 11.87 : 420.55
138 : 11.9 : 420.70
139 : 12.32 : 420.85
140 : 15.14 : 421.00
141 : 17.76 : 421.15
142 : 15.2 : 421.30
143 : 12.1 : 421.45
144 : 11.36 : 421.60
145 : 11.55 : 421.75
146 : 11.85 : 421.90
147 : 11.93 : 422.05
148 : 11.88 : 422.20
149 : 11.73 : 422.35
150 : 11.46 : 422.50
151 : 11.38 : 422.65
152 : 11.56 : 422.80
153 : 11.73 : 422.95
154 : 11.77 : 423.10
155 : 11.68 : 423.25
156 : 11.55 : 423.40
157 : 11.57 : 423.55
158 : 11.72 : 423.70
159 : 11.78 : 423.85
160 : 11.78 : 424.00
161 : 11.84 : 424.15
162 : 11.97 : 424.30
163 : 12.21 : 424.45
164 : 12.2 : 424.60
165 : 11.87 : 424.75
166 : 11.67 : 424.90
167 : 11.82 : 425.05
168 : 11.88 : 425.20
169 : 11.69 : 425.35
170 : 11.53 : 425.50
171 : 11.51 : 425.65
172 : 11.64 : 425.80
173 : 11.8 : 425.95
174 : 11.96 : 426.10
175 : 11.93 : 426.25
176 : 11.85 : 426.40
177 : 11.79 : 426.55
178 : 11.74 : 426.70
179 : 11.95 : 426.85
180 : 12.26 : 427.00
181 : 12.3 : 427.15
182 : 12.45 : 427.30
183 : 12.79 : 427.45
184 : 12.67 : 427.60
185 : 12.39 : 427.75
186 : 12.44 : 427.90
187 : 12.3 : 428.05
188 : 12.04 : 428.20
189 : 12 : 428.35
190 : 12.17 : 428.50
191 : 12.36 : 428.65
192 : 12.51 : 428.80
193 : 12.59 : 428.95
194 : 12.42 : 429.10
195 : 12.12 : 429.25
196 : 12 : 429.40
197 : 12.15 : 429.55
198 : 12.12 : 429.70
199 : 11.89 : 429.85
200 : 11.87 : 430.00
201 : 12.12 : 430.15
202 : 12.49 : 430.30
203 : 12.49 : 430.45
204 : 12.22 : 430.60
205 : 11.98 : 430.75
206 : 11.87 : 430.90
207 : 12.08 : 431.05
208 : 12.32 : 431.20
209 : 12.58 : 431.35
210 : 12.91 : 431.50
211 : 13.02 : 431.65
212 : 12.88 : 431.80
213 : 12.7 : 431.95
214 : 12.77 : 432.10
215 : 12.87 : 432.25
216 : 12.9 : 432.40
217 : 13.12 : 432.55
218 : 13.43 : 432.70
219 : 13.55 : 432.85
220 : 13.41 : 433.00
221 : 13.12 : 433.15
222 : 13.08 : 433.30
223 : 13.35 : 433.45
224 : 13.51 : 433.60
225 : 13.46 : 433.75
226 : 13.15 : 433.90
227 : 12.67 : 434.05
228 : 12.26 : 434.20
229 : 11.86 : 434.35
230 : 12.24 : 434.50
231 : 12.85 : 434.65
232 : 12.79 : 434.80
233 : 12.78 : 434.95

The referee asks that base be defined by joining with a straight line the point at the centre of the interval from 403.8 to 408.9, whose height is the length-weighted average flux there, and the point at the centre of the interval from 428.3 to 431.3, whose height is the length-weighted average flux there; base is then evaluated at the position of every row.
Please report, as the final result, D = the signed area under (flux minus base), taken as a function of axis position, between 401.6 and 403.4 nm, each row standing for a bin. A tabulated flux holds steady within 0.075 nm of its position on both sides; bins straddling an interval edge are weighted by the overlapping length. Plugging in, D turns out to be -0.6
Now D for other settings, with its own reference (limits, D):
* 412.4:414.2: -0.7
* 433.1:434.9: 1.4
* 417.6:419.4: -2.0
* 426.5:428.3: 0.0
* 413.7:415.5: -0.8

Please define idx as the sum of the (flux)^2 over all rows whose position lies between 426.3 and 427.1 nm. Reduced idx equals 710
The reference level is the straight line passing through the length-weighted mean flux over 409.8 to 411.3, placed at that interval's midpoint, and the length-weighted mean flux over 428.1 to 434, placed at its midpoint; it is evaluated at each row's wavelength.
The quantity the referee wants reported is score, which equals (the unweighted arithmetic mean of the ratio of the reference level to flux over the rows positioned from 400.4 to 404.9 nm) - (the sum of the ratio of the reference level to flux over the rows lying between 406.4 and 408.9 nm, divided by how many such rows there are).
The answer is 0.017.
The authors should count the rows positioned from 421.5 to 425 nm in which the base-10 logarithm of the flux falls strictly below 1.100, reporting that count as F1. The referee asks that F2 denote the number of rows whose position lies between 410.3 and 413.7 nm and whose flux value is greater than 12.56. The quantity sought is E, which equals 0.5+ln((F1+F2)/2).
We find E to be 3.33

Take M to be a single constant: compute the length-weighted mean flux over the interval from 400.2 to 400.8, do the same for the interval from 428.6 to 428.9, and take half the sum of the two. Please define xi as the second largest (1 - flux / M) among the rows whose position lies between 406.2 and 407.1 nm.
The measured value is -0.009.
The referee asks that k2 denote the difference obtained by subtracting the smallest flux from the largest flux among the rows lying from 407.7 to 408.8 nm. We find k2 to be 0.84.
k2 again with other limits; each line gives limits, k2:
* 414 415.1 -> 0.90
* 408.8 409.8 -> 0.57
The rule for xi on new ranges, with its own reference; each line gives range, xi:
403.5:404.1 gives 0.012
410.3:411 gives 0.021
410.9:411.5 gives 0.003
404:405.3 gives 0.005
